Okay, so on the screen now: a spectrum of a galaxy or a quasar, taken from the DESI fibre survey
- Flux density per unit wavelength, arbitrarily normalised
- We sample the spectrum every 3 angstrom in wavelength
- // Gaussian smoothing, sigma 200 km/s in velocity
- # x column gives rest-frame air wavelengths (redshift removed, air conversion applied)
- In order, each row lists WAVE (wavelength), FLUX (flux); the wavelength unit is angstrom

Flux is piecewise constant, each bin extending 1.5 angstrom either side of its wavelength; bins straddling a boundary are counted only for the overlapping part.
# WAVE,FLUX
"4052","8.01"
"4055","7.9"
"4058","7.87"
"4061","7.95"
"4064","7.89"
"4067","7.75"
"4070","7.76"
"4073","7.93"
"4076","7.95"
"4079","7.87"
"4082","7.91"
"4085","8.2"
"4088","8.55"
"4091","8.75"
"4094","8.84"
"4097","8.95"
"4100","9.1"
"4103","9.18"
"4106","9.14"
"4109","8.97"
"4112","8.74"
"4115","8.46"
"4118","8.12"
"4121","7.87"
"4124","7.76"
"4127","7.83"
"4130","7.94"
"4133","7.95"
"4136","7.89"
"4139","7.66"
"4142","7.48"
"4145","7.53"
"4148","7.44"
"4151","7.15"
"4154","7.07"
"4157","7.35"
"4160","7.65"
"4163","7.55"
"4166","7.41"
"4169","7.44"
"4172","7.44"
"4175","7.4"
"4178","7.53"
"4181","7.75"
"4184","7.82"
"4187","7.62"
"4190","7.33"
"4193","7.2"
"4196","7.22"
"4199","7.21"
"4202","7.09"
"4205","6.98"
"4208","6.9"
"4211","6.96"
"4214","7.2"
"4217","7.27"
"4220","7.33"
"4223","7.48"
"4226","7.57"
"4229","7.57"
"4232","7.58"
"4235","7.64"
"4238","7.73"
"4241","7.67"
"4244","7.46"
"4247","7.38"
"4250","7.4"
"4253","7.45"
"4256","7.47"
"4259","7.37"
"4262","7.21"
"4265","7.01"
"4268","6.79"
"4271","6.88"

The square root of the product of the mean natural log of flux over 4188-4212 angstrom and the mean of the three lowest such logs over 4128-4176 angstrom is 1.97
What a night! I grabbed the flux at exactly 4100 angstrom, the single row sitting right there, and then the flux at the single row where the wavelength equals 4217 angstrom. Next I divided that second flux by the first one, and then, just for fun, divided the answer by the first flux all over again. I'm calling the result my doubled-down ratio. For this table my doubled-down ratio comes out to 0.088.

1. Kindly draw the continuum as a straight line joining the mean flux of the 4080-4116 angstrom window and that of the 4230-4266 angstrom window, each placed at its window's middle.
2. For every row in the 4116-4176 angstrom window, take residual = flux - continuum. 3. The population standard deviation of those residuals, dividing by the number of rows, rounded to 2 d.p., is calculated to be 0.19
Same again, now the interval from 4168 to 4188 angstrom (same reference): 0.19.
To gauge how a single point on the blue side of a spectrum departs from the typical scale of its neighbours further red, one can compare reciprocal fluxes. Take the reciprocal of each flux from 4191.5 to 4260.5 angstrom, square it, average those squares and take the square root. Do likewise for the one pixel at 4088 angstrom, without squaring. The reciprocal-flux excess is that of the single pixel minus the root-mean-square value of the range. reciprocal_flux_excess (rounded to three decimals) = -0.019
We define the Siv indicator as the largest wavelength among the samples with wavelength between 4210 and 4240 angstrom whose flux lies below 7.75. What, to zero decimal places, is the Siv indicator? 4238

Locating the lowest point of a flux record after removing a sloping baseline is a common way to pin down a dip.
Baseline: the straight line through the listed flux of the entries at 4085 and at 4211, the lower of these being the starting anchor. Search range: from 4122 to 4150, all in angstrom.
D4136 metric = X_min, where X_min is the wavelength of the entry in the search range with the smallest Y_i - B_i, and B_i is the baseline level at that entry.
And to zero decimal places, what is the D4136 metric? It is 4142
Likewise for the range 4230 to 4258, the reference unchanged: 4247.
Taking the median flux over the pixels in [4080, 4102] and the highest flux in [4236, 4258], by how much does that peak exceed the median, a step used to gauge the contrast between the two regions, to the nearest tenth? -1.0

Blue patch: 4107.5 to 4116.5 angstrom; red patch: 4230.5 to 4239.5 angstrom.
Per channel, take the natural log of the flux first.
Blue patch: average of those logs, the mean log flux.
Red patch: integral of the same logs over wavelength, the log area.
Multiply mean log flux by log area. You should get 40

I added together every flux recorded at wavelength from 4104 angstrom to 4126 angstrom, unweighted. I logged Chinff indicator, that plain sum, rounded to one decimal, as 59.1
